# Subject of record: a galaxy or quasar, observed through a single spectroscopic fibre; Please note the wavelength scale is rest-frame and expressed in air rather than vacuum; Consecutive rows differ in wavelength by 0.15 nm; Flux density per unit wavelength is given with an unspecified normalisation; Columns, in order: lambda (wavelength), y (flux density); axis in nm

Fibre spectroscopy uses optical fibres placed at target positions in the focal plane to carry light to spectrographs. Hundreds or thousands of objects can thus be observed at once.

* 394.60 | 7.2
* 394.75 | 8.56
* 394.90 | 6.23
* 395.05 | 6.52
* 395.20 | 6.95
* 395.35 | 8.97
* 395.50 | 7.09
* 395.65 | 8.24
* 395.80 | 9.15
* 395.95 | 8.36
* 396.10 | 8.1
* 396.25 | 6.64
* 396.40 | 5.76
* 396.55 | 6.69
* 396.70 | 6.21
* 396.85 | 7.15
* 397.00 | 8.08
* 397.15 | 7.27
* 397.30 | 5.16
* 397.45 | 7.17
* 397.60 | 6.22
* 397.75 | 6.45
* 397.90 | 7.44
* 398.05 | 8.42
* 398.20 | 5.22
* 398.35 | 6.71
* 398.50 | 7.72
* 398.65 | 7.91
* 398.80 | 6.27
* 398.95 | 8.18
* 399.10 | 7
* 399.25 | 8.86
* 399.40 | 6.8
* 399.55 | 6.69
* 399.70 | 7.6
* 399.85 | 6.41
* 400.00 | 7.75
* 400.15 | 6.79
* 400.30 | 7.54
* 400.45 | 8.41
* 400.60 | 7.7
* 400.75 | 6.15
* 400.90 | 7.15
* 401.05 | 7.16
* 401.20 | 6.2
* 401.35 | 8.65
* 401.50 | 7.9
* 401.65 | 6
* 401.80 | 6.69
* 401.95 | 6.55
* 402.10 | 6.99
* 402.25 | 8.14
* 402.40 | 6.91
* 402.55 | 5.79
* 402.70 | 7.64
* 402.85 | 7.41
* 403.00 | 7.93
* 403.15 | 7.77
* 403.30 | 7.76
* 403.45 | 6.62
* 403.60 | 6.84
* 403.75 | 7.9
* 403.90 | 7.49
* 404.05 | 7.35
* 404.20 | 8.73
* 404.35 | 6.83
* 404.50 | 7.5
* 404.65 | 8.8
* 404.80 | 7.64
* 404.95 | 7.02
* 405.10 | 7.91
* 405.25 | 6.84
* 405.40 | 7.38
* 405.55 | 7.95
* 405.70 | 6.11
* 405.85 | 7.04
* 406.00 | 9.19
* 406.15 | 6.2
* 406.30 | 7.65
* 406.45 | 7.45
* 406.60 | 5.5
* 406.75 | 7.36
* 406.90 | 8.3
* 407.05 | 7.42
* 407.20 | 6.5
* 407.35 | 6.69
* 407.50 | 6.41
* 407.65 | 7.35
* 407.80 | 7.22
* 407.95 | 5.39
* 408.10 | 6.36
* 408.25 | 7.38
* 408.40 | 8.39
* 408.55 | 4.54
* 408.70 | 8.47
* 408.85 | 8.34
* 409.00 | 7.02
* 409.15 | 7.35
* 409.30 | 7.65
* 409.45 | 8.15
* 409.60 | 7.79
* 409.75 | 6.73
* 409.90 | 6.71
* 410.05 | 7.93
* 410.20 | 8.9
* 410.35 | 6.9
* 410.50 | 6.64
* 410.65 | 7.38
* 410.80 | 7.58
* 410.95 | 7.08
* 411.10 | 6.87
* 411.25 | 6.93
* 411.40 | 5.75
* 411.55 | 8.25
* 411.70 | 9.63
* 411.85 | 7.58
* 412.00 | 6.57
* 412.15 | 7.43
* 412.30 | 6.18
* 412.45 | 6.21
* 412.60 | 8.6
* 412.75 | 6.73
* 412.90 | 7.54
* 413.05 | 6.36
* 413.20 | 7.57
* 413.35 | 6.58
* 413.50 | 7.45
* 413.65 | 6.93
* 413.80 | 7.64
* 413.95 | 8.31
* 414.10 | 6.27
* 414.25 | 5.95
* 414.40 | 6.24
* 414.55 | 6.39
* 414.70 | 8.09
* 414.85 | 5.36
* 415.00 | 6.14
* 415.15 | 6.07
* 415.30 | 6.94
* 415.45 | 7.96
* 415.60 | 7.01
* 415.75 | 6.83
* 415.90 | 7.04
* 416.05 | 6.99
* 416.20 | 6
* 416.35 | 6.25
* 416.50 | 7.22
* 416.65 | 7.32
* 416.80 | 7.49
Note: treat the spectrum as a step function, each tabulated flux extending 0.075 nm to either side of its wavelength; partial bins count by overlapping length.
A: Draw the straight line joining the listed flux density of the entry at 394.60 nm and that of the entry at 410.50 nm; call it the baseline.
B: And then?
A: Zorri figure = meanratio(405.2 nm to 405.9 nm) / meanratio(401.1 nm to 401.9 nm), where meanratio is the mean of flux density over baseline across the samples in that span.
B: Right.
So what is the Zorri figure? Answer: 1.02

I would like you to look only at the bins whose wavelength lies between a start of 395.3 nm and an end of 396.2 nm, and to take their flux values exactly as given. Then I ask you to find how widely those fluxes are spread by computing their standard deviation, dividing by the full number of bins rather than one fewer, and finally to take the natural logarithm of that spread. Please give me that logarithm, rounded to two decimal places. -0.40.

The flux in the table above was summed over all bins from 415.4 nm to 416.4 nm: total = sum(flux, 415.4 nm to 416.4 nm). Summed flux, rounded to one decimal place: 48.1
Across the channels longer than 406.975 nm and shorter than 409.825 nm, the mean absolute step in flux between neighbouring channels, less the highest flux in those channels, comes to -7.4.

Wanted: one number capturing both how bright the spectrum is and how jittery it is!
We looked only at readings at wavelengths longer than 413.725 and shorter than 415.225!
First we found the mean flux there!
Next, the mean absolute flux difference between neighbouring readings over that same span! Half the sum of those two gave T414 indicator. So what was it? 3.81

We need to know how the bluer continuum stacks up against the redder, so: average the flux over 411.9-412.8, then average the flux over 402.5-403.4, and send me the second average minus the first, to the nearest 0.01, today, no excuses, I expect 0.43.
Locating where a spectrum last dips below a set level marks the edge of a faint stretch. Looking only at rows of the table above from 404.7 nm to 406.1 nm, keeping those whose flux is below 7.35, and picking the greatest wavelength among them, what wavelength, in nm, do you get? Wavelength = 405.85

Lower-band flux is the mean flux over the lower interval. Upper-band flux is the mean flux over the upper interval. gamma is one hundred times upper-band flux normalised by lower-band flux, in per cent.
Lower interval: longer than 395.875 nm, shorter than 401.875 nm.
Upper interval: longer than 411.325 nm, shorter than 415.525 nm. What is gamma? 98.8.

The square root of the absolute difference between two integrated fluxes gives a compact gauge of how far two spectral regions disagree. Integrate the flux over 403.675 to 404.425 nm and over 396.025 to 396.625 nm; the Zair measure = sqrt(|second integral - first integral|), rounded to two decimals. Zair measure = 1.29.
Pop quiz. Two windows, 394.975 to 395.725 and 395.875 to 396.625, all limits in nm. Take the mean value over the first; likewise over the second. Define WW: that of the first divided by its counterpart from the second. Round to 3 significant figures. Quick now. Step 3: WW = 1.06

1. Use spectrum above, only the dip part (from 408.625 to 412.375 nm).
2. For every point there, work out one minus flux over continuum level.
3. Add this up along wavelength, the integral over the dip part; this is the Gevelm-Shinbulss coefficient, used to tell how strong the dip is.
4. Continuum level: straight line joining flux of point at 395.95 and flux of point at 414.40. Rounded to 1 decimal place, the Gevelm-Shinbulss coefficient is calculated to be -0.4 nm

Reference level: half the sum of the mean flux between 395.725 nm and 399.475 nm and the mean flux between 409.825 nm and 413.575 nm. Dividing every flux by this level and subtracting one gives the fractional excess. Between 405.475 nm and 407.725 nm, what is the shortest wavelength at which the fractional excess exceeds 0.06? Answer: 405.55 nm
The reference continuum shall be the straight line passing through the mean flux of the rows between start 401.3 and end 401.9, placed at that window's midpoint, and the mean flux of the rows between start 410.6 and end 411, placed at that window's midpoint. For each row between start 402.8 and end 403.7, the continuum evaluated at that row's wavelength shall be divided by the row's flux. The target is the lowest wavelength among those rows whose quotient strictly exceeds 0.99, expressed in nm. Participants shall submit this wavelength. 403.45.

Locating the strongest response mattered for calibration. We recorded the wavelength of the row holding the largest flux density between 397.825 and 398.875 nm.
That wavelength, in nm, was 398.05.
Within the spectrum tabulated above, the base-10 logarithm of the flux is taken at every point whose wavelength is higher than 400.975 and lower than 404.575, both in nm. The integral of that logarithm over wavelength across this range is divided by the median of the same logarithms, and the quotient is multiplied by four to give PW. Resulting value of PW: 14.3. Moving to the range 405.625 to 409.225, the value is 14.1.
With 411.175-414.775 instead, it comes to 14.6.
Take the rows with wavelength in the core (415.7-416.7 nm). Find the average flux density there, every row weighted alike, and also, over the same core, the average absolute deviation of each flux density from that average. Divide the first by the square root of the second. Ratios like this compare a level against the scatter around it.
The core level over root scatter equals 10.9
